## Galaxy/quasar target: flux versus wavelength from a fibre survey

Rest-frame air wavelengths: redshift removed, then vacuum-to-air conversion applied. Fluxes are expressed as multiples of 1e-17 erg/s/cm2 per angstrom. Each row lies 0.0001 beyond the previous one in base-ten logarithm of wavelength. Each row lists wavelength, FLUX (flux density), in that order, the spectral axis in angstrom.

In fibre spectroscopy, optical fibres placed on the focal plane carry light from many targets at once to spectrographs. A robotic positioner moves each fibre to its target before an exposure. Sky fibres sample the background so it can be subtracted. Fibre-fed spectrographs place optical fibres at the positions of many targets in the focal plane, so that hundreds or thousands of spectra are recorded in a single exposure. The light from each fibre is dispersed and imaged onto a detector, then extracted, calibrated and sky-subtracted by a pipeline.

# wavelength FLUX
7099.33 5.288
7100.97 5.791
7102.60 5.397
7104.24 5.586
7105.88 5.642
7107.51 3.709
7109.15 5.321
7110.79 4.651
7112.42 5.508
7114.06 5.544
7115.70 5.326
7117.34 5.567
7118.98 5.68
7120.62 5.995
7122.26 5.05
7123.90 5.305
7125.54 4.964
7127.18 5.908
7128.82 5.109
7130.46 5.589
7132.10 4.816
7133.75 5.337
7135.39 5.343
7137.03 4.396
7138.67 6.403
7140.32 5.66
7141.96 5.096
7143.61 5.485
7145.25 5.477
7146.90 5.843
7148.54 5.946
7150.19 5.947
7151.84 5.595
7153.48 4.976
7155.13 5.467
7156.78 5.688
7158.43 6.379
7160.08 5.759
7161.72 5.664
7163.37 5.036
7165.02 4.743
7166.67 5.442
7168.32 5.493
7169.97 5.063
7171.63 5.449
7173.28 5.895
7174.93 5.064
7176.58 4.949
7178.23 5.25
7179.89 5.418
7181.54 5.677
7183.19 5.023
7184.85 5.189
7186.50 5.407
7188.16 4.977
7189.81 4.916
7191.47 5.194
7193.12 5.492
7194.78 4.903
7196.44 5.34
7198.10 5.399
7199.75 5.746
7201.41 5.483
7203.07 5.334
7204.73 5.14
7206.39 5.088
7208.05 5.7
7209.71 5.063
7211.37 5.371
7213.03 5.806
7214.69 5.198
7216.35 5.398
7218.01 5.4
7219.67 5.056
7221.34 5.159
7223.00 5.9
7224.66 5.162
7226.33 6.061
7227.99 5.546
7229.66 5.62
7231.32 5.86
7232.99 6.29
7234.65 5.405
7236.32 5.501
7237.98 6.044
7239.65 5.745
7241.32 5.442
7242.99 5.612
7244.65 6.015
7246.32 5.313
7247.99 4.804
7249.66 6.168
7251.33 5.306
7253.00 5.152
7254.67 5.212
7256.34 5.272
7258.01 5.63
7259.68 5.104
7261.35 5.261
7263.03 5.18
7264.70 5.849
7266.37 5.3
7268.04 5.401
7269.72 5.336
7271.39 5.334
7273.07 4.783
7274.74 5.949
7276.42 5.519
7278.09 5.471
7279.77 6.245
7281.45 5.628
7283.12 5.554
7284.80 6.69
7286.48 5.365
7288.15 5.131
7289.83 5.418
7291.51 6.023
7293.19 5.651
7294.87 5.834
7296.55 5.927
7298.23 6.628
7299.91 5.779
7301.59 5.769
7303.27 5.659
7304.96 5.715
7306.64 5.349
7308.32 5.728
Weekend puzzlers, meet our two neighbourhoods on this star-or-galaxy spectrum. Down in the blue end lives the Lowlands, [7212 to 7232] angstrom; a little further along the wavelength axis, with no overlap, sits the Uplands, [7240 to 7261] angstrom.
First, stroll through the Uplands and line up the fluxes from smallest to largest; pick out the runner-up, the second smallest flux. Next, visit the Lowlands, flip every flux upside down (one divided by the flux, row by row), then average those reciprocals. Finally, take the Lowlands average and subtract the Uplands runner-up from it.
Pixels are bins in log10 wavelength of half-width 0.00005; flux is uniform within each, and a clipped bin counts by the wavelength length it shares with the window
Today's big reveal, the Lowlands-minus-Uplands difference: -4.9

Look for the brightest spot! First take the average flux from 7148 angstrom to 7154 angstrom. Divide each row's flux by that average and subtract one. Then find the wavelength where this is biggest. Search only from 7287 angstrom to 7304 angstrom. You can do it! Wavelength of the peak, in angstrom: 7298.23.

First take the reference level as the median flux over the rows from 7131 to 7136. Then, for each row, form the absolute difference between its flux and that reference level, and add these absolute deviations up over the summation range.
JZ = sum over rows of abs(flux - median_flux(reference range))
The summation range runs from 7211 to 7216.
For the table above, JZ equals 0.6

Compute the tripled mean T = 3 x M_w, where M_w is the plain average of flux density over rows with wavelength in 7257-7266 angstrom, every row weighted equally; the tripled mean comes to 16.2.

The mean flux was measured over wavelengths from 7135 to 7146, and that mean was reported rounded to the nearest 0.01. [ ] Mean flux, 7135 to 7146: 5.41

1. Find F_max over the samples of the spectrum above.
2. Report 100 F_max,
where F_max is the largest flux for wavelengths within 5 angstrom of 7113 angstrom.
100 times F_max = 557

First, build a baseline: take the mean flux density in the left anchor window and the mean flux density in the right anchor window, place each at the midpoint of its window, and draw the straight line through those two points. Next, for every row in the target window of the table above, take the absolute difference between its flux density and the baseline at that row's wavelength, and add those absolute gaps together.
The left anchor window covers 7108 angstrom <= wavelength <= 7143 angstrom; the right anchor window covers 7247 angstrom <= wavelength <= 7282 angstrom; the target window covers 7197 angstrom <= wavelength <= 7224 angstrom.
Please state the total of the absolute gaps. 3.4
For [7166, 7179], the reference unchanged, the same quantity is 2.0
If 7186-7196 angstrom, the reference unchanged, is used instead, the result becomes 1.7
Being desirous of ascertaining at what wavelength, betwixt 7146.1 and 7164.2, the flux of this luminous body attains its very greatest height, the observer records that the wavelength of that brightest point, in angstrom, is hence 7158.43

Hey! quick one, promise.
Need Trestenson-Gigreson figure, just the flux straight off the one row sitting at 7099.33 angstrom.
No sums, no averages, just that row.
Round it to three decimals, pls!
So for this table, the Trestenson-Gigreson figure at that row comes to 5.288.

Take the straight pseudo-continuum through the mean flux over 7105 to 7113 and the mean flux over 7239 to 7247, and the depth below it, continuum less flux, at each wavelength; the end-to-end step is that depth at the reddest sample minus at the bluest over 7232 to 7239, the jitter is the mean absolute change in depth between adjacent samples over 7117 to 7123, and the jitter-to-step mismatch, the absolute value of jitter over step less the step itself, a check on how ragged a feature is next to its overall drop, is 1.4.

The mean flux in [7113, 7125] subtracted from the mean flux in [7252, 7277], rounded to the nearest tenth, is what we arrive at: -0.1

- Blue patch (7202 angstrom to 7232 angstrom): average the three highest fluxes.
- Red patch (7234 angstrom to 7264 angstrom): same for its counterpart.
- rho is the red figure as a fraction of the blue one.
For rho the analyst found 1.02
